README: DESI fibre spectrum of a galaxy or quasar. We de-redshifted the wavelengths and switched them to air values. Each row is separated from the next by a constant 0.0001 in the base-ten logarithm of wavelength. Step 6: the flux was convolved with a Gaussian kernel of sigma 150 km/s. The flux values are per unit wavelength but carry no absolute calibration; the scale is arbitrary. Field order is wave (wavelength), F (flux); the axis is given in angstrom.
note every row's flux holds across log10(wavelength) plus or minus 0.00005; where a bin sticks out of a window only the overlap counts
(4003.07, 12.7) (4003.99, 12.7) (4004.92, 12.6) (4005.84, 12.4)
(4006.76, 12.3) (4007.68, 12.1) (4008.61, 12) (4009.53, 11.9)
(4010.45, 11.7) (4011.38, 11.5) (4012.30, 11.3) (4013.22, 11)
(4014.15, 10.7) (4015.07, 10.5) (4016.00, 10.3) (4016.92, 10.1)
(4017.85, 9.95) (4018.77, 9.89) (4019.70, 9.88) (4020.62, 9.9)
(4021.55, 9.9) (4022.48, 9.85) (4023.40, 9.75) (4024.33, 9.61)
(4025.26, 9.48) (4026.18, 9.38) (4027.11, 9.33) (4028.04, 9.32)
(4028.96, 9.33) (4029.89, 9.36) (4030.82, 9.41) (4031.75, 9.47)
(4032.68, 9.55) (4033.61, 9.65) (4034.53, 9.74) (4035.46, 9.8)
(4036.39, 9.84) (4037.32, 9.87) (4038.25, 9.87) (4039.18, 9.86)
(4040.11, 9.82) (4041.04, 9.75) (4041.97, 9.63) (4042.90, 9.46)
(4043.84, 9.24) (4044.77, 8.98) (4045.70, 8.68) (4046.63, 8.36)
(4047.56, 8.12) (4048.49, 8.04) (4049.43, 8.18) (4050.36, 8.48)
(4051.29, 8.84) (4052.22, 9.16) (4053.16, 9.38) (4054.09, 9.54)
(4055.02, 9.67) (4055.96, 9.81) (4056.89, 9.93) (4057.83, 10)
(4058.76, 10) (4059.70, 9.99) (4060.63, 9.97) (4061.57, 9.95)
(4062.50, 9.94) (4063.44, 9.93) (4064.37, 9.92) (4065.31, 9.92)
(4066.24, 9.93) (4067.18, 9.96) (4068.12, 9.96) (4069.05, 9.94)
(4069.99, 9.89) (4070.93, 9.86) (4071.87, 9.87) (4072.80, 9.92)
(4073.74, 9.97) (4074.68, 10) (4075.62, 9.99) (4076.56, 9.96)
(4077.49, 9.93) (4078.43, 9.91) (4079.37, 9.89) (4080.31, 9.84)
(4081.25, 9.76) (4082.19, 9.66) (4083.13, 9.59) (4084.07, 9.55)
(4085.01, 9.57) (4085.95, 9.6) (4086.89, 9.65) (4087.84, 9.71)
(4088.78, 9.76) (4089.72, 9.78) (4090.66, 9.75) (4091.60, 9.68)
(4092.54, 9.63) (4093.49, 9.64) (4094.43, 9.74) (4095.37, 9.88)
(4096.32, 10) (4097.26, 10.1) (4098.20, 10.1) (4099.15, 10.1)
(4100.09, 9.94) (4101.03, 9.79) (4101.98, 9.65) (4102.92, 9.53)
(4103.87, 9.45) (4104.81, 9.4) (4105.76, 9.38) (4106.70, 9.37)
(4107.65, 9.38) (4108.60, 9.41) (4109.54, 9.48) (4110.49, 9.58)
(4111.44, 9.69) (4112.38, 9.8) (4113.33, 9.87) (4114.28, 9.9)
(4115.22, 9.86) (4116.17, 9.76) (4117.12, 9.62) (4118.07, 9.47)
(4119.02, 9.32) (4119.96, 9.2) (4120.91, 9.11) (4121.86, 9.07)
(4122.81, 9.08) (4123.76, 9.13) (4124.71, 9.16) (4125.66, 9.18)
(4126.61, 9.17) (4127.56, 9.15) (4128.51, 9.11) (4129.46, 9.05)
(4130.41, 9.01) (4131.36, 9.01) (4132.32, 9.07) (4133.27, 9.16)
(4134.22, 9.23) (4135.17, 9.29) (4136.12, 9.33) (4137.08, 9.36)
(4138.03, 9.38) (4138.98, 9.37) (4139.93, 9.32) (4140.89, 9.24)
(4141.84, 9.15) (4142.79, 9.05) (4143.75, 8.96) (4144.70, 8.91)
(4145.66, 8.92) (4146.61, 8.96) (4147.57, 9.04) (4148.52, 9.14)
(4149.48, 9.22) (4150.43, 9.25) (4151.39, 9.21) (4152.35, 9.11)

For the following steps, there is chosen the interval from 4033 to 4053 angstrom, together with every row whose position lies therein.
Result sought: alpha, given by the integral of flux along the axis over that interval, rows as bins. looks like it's 184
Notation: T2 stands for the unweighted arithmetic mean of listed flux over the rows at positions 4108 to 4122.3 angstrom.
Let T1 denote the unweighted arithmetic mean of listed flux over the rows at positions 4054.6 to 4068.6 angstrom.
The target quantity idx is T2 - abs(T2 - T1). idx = 9.16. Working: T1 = 9.93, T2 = 9.54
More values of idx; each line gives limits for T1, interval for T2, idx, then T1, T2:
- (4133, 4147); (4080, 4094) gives 9.18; 9.18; 9.68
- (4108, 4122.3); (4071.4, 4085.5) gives 9.54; 9.54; 9.83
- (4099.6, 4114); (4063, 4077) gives 9.58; 9.58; 9.93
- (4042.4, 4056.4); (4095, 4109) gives 8.93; 8.93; 9.70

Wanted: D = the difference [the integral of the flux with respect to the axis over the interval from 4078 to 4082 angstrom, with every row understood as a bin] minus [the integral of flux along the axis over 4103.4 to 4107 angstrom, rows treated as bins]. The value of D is 5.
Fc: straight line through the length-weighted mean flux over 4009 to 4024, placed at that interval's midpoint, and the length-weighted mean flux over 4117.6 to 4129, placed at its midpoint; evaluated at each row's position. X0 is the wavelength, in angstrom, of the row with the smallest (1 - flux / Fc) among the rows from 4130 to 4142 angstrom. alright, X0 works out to 4138.98 angstrom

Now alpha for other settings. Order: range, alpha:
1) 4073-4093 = 195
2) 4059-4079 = 199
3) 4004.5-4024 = 213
